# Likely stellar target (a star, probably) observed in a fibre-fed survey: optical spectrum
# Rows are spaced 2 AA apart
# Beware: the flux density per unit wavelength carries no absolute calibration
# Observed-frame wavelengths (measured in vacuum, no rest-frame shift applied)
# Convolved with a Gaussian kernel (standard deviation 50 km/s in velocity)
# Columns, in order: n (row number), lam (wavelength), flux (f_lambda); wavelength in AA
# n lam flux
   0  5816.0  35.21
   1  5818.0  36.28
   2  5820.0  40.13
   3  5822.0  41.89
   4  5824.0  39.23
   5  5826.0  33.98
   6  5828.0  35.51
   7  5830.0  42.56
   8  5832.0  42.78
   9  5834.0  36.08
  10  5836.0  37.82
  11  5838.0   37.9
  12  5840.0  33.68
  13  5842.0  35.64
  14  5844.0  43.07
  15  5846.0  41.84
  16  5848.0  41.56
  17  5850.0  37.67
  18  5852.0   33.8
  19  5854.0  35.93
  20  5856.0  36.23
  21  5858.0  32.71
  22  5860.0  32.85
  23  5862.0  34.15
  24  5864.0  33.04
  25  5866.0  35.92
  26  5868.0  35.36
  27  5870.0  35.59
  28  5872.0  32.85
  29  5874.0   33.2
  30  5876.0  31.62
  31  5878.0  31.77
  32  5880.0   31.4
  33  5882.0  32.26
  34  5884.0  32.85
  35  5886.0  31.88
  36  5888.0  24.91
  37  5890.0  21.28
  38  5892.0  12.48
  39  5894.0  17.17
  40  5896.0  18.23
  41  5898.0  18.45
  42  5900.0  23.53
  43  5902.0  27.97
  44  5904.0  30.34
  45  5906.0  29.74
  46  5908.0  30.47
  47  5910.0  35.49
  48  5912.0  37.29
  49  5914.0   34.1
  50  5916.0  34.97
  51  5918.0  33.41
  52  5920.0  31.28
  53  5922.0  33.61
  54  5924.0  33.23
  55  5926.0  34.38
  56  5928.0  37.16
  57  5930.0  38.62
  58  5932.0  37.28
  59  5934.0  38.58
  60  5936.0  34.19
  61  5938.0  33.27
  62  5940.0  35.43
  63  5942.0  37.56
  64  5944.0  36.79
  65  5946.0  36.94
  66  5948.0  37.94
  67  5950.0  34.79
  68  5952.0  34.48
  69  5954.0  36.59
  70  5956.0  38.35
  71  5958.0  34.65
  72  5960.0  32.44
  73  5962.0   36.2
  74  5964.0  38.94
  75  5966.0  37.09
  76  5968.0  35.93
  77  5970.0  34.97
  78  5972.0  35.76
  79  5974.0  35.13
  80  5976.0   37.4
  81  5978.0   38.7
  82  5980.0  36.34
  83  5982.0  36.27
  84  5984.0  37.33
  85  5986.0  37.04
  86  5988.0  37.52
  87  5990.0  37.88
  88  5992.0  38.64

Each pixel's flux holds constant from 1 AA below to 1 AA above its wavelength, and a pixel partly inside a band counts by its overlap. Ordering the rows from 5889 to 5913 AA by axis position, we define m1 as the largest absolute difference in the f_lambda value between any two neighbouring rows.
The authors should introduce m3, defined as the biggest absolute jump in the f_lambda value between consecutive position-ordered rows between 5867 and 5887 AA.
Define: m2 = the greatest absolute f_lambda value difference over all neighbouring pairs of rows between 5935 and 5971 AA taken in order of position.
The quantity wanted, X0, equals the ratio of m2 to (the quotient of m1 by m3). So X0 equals 1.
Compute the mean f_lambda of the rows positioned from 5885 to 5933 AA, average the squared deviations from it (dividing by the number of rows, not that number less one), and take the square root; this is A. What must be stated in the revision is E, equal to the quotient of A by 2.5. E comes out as 2.88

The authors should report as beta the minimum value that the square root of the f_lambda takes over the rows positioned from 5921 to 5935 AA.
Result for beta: 5.76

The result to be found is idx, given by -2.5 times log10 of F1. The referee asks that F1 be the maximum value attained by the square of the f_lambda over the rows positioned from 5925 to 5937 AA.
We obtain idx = -7.93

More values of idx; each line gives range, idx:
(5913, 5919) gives -7.72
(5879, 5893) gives -7.58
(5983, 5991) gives -7.89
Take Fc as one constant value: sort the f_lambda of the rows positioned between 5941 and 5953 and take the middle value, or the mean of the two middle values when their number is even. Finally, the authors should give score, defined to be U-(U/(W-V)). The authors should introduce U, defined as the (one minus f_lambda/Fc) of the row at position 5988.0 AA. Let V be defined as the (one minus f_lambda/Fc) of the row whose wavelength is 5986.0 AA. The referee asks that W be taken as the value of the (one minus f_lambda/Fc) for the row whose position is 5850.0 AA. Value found -1.1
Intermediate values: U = -0.02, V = 0.00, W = -0.02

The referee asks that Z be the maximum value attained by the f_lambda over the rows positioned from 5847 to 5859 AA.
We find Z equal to 41.56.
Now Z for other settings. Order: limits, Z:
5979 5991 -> 37.88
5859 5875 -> 35.92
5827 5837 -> 42.78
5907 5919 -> 37.29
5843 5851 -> 43.07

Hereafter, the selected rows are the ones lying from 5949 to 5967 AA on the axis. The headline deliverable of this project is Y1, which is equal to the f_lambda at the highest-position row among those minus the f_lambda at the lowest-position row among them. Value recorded 2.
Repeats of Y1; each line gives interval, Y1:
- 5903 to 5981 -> 6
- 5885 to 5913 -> 5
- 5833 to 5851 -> 2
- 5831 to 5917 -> -8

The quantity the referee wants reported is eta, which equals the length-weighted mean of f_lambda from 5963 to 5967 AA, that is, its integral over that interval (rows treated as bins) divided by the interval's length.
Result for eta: 38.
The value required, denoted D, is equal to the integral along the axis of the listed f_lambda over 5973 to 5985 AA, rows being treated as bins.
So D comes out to 442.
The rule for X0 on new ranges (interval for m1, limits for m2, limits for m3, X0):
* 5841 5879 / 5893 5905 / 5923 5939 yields 3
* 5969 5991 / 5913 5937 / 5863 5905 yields 16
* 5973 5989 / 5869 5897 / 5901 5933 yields 19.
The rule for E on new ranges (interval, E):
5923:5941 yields 0.82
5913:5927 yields 0.44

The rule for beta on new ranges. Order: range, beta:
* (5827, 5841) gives 5.80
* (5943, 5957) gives 5.87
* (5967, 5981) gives 5.91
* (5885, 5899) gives 3.53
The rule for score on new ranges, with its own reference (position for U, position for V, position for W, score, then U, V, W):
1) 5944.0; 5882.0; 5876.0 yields -0.1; 0.00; 0.12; 0.14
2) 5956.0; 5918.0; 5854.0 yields -0.6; -0.04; 0.09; 0.03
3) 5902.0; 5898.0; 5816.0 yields 0.8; 0.24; 0.50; 0.04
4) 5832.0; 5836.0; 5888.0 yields 0.3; -0.16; -0.03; 0.32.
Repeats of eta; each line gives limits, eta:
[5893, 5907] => 24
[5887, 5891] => 23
